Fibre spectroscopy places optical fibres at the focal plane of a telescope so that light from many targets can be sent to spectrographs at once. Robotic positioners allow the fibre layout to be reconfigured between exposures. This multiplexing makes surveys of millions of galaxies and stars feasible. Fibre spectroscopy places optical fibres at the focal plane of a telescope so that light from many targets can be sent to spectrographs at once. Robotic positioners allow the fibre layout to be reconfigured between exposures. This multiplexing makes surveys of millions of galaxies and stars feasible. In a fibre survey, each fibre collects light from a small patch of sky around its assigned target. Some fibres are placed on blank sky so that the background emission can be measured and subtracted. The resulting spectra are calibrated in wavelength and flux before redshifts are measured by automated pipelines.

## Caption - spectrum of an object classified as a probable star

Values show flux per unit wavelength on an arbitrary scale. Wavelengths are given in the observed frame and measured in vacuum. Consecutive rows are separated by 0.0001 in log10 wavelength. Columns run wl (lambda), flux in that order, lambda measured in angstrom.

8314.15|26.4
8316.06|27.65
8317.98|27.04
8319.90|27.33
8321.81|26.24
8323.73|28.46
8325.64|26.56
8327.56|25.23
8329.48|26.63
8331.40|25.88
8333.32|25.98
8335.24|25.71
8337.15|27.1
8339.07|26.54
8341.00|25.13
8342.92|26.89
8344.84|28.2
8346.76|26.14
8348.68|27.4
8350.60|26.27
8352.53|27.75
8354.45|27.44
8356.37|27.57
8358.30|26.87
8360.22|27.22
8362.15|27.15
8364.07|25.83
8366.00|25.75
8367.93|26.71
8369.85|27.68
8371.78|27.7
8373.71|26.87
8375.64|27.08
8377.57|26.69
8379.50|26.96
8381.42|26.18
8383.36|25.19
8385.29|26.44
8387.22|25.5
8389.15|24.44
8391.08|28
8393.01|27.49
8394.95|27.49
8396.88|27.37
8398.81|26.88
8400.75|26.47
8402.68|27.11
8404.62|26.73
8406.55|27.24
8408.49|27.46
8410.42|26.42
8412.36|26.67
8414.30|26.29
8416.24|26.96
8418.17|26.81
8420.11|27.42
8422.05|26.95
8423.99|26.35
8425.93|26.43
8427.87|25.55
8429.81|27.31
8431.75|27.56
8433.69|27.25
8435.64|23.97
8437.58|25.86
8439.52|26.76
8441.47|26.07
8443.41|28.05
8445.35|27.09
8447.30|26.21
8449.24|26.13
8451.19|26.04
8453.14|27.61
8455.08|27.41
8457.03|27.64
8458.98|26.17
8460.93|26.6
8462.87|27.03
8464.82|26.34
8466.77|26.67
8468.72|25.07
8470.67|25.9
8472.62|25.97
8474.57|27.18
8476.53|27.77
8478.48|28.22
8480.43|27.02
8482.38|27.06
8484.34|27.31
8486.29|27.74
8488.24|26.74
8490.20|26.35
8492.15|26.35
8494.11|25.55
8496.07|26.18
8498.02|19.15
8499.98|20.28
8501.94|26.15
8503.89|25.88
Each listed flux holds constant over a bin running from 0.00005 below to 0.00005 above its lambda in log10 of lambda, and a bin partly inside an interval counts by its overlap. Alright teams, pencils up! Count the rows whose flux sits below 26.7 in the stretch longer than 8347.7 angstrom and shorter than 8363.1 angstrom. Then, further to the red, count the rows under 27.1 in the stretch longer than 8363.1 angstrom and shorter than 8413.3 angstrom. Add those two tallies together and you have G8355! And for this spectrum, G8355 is 18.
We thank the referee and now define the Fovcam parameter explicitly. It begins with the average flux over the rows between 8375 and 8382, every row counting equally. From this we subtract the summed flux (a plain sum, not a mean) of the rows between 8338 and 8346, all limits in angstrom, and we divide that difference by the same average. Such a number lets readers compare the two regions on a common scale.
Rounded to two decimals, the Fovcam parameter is -2.99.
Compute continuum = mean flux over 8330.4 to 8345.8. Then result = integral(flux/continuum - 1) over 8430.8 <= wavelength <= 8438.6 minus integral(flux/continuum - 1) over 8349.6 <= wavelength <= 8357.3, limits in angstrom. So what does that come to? -0.32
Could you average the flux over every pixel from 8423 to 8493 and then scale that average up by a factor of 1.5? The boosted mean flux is 40.0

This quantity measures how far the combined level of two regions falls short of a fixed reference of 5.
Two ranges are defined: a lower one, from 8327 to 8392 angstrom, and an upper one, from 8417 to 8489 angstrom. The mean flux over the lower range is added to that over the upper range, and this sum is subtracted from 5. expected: -48.3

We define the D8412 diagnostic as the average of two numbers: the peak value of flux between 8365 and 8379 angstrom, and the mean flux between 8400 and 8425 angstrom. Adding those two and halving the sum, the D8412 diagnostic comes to 27.27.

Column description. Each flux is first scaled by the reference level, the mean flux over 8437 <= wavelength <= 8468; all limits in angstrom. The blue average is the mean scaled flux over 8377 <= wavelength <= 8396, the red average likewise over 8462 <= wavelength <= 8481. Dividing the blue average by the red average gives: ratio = 0.99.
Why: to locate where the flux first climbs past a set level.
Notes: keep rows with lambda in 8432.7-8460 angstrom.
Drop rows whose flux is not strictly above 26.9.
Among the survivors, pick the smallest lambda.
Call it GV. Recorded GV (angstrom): 8433.69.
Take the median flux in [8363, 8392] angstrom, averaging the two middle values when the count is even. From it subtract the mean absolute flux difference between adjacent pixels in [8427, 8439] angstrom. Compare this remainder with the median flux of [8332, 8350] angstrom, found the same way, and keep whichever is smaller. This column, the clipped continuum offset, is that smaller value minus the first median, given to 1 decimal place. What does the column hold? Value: -1.5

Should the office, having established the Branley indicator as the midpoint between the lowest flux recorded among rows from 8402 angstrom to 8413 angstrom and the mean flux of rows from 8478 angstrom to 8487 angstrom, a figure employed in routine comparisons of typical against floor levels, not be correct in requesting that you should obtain 26.9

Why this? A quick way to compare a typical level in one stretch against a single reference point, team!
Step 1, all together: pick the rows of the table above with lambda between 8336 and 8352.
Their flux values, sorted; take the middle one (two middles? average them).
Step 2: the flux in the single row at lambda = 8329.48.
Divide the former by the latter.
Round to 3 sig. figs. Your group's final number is 1.00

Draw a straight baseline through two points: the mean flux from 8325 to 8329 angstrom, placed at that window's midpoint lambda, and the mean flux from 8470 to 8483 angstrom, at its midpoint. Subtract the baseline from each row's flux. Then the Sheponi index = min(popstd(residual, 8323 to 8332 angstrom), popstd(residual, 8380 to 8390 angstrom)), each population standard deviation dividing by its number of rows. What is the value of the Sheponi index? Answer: 0.73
